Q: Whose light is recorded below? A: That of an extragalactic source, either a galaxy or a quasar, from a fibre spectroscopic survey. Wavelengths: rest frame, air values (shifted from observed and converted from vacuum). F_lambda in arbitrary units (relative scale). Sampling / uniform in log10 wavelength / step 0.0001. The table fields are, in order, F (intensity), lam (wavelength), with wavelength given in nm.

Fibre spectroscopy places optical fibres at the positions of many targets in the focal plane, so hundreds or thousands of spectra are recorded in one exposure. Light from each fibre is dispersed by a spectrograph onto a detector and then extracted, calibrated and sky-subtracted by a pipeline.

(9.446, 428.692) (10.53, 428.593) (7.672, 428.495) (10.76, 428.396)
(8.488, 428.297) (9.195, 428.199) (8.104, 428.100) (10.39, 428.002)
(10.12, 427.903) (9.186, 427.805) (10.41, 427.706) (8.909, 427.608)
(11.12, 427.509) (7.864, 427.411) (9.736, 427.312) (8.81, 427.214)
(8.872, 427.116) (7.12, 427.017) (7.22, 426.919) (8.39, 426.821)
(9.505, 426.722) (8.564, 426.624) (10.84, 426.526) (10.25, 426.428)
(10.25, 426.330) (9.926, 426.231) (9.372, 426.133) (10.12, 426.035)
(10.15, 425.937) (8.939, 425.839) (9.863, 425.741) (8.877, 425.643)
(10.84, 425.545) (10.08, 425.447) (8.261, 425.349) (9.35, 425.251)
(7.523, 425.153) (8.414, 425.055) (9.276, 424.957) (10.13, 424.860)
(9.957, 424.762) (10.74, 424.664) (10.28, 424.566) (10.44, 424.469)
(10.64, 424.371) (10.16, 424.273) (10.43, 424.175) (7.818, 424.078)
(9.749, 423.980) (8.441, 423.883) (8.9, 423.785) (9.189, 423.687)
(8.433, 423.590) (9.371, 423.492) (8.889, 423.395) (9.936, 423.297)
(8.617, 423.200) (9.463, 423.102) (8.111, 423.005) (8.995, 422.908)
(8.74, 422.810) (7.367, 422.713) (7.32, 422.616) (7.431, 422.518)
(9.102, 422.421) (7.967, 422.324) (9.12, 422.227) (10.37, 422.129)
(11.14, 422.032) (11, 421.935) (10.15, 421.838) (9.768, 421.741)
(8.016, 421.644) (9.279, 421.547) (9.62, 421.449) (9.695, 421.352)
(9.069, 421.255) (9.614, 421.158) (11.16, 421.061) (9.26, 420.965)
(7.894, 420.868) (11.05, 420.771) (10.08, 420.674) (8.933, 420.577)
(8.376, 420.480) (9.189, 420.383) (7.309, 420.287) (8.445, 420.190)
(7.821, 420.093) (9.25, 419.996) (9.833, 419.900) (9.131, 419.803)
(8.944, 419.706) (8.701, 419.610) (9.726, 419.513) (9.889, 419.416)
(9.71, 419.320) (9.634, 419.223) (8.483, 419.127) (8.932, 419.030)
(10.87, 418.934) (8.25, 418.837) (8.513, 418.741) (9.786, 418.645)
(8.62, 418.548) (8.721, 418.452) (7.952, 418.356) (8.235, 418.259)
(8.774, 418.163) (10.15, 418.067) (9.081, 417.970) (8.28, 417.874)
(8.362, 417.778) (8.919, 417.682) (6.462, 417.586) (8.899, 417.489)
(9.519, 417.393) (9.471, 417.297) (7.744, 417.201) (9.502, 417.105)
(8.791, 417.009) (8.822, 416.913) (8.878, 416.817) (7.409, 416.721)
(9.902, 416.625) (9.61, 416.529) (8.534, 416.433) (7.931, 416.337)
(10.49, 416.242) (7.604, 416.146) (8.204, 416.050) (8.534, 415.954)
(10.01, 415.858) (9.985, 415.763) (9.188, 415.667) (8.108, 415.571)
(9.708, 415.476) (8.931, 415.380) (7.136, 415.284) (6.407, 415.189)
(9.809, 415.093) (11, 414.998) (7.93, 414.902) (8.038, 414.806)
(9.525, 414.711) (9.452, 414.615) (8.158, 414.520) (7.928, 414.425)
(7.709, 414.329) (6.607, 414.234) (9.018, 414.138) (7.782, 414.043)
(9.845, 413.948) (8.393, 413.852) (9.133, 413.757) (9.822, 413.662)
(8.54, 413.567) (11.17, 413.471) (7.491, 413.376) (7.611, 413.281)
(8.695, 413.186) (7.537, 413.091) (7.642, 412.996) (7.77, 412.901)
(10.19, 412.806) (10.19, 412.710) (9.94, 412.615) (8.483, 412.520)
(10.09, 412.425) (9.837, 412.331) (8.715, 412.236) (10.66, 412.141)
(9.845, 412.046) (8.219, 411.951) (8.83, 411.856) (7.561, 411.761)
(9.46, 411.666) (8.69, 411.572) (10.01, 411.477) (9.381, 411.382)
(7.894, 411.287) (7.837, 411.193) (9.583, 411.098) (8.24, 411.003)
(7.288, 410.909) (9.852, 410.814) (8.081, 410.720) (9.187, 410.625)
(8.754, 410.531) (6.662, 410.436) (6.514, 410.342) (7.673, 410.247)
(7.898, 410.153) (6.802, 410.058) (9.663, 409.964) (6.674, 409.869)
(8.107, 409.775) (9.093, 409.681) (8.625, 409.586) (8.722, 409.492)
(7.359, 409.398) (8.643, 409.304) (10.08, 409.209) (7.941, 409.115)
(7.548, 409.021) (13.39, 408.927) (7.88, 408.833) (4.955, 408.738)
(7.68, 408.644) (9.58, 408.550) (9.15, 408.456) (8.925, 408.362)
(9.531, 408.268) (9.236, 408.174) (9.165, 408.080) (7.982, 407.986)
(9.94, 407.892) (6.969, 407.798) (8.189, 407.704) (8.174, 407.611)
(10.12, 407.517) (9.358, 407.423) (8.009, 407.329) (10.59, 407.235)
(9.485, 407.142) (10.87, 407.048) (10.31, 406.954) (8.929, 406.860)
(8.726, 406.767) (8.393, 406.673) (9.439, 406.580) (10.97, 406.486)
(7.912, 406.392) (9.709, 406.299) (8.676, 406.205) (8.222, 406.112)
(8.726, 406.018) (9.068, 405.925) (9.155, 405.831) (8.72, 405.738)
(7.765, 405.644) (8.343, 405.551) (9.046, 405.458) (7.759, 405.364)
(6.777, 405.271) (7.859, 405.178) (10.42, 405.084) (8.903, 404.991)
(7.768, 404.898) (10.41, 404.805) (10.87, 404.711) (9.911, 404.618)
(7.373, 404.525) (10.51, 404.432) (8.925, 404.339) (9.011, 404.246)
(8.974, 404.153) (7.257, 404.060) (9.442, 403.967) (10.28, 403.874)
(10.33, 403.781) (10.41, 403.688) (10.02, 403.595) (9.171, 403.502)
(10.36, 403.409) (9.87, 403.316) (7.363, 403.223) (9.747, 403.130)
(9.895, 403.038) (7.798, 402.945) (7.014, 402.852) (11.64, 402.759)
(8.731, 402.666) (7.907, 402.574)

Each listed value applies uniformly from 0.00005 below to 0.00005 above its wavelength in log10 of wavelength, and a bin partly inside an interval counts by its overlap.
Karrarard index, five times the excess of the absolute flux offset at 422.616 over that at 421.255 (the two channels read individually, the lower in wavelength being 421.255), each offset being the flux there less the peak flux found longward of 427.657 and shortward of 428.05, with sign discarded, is 9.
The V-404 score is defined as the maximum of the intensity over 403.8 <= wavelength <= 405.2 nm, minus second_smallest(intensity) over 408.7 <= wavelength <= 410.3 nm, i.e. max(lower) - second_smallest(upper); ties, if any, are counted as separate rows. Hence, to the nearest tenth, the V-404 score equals 4.2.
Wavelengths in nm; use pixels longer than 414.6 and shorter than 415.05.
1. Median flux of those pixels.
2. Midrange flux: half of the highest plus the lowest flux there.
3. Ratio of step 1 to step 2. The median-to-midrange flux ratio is 1.00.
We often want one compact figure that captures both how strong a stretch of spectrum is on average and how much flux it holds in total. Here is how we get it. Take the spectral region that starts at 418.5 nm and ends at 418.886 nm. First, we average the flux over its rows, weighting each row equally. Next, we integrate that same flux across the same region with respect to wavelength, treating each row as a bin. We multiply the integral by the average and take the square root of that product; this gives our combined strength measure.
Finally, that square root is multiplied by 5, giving 27.3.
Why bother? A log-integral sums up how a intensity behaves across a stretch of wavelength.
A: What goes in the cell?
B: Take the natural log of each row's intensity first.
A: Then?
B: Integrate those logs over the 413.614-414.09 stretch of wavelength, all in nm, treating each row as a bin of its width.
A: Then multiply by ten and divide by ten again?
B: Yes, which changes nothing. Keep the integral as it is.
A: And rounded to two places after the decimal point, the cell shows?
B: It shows 1.04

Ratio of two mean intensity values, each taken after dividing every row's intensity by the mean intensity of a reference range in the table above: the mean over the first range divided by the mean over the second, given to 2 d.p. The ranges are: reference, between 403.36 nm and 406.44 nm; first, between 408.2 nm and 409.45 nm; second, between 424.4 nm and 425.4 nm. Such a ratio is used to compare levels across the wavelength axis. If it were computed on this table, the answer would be 0.92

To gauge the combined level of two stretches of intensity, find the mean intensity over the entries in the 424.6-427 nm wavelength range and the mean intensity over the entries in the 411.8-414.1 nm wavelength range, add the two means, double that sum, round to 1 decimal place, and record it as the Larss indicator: 36.9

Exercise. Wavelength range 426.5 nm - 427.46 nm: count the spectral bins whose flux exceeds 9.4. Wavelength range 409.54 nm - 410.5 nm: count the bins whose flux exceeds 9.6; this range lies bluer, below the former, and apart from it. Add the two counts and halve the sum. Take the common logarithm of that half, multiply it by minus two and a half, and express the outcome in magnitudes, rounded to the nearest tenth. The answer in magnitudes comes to -0.8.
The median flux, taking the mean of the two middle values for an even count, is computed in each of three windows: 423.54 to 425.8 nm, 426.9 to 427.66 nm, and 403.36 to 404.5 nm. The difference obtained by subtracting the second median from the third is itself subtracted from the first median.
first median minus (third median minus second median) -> 8.9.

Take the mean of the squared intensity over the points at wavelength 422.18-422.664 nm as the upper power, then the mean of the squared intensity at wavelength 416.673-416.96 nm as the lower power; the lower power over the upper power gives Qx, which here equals 1.04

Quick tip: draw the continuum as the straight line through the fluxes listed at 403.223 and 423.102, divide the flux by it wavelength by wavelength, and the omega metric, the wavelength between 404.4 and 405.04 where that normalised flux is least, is 404.525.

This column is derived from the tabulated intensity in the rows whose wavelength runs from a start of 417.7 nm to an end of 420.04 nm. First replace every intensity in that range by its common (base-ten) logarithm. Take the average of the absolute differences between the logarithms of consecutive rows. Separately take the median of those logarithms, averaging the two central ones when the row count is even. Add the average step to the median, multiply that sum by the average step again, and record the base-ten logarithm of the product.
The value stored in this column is -1.46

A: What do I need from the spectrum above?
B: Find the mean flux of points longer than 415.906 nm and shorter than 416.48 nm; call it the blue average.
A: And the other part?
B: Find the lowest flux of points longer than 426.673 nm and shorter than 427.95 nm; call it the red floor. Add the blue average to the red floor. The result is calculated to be 15.7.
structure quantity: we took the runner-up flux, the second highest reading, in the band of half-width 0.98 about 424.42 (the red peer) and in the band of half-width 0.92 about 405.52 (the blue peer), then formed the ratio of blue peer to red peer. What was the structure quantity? 0.98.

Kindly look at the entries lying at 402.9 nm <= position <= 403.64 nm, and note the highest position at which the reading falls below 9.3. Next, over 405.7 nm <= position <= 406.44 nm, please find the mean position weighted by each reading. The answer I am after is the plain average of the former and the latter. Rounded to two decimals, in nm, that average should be 404.78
